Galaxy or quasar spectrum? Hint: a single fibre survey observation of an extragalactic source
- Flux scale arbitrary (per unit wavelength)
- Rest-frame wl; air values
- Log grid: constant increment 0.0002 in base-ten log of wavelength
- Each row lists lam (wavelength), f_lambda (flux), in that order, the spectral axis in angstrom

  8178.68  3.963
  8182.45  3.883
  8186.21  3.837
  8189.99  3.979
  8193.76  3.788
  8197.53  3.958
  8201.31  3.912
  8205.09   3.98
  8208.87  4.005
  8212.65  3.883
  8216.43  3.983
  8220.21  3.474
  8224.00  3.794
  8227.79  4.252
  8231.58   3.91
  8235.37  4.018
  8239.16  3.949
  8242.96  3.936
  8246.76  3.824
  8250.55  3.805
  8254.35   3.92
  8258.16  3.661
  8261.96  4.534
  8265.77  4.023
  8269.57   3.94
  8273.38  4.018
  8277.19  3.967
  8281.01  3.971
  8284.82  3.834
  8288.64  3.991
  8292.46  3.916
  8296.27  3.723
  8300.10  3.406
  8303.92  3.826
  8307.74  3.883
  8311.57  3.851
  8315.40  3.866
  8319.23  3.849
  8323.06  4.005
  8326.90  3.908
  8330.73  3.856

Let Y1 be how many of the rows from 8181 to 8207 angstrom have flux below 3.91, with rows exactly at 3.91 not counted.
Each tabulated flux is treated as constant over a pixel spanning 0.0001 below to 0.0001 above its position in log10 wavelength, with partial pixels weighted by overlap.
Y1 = 3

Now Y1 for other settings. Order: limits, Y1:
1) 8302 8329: 6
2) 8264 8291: 1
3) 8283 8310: 5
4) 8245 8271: 3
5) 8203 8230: 3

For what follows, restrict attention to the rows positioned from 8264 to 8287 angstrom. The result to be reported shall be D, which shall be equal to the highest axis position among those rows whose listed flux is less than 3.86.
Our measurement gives 8284.82 angstrom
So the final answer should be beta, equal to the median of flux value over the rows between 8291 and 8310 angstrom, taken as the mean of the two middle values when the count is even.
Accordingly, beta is 3.83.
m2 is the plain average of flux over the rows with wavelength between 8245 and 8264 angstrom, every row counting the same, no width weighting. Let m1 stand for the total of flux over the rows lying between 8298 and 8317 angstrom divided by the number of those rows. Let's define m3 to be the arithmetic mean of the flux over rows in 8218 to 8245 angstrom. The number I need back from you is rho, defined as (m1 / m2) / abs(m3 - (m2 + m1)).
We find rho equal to 0.250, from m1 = 3.77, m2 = 3.95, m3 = 3.90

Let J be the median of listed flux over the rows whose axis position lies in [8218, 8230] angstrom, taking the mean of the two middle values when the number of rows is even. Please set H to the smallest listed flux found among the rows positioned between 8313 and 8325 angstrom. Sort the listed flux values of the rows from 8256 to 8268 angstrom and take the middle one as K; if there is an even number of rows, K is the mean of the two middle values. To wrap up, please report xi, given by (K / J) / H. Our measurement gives 0.275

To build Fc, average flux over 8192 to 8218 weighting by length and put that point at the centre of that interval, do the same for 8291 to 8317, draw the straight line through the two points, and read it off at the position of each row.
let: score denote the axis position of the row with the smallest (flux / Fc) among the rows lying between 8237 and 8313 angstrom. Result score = 8300.10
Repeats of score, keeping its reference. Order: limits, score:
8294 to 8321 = 8300.10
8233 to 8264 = 8258.16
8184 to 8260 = 8220.21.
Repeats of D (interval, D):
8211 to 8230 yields 8224.00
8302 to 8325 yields 8319.23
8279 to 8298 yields 8296.27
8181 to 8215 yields 8193.76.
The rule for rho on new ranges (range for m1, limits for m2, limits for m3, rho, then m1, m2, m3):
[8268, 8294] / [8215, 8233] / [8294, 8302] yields 0.238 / 3.95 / 3.88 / 3.56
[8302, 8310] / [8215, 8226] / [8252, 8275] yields 0.286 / 3.85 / 3.75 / 4.02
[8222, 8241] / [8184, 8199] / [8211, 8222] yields 0.250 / 3.98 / 3.89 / 3.78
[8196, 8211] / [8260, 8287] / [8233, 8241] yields 0.244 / 3.96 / 4.04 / 3.98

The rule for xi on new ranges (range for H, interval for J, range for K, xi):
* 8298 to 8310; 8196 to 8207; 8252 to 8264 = 0.291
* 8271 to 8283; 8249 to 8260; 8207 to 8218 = 0.264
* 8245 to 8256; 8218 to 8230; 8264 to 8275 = 0.278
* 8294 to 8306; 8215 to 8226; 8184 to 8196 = 0.297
